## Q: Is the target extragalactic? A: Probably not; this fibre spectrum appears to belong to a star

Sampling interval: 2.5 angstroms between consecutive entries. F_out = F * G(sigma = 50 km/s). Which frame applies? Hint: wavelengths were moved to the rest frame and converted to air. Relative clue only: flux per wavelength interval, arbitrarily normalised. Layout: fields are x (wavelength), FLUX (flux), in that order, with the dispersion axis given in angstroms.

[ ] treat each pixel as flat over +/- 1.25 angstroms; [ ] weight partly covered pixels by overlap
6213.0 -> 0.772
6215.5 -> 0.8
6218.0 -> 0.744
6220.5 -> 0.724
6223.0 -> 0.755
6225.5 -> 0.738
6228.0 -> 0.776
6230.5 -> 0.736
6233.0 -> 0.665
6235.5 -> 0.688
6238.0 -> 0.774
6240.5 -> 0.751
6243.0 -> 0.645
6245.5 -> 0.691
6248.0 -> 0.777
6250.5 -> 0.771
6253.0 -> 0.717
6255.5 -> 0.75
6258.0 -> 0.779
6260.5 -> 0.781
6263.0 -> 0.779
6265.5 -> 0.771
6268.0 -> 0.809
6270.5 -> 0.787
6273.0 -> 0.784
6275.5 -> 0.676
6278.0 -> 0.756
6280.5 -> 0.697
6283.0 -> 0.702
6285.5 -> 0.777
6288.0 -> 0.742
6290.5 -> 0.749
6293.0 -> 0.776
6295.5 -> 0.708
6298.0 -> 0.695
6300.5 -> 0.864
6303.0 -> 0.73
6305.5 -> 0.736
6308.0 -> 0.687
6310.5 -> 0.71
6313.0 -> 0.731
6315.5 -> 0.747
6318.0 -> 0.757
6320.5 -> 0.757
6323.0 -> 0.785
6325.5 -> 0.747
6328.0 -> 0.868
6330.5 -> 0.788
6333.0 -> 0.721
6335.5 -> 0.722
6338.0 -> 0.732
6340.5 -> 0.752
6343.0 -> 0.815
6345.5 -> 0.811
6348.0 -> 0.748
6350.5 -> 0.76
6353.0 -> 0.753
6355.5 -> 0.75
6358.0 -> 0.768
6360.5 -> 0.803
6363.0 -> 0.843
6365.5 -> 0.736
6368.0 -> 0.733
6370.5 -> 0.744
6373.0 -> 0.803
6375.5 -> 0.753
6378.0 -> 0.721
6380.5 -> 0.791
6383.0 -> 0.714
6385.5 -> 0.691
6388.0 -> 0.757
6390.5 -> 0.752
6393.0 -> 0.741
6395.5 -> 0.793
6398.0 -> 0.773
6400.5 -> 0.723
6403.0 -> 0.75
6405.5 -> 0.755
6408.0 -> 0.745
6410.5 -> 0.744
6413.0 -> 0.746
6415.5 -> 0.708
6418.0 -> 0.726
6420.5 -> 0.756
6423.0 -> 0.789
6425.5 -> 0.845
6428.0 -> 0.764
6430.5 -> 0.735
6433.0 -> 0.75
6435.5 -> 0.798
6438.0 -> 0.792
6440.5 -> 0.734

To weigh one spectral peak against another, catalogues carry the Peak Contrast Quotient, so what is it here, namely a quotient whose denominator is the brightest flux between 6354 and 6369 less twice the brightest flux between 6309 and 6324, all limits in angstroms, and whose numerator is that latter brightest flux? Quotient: -1.08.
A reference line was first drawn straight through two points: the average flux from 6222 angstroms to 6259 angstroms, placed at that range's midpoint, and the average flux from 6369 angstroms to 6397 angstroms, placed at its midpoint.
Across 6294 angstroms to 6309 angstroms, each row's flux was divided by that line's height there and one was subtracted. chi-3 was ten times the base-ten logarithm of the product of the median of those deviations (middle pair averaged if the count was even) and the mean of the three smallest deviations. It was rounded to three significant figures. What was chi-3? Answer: -27.5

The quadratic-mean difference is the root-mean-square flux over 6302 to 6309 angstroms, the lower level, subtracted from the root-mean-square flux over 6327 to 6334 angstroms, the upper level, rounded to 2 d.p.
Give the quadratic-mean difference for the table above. 0.08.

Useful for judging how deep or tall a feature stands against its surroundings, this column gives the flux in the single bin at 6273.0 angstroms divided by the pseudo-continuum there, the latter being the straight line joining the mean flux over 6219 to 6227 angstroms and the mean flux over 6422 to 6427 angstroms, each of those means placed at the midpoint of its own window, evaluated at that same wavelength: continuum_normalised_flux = 1.03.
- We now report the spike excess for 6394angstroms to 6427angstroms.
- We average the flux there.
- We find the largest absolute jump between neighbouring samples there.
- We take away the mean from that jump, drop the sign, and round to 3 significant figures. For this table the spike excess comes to 0.702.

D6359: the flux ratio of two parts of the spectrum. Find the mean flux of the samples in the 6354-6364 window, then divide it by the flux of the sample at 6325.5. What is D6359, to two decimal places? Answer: 1.06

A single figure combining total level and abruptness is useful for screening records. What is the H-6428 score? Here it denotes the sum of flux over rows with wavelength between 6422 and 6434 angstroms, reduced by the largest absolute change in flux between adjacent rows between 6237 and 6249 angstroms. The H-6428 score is 3.78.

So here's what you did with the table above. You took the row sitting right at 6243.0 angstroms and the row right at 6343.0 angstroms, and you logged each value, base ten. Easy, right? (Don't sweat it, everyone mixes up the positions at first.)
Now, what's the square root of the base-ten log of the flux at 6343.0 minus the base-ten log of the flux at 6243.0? 0.32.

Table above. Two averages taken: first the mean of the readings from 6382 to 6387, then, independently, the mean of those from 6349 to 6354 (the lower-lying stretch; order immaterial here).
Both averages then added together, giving 1.46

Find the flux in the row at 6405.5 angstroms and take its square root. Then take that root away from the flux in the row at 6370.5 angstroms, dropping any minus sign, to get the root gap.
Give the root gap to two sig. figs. 0.12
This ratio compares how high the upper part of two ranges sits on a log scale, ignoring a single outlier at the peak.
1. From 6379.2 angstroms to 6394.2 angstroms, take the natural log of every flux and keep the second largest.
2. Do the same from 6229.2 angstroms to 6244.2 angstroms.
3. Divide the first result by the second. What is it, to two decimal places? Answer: 0.97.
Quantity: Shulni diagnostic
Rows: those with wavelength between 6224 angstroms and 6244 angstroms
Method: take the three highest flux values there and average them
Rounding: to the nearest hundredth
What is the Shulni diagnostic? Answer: 0.77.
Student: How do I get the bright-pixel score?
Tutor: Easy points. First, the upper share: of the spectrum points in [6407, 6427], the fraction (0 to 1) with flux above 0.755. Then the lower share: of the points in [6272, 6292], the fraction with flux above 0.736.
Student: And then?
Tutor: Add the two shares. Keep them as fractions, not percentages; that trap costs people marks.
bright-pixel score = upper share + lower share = 1.00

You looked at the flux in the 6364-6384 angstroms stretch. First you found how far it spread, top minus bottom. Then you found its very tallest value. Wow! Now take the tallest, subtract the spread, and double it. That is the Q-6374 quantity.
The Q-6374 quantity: 1.43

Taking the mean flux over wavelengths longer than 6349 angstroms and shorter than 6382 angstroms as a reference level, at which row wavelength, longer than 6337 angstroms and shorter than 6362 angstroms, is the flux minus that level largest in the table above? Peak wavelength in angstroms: 6343.0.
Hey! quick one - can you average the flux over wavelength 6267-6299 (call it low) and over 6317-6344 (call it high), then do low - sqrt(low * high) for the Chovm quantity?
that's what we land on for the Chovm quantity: -0.012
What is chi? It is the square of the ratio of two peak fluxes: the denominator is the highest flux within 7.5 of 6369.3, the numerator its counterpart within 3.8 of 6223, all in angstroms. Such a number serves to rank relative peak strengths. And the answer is 0.80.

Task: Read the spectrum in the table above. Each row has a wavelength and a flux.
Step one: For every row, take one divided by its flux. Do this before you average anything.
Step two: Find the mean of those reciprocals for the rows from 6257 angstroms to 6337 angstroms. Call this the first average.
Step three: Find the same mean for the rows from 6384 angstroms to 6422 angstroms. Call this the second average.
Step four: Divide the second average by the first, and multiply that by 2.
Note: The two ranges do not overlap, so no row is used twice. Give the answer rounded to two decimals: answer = 2.02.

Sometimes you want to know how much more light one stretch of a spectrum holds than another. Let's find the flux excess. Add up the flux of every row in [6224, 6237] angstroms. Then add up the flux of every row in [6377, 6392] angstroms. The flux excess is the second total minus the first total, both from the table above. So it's 0.8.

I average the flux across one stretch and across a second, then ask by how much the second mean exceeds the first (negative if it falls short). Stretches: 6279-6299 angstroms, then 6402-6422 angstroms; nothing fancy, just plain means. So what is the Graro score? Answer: 0.010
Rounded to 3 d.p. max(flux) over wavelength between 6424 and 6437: 0.845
